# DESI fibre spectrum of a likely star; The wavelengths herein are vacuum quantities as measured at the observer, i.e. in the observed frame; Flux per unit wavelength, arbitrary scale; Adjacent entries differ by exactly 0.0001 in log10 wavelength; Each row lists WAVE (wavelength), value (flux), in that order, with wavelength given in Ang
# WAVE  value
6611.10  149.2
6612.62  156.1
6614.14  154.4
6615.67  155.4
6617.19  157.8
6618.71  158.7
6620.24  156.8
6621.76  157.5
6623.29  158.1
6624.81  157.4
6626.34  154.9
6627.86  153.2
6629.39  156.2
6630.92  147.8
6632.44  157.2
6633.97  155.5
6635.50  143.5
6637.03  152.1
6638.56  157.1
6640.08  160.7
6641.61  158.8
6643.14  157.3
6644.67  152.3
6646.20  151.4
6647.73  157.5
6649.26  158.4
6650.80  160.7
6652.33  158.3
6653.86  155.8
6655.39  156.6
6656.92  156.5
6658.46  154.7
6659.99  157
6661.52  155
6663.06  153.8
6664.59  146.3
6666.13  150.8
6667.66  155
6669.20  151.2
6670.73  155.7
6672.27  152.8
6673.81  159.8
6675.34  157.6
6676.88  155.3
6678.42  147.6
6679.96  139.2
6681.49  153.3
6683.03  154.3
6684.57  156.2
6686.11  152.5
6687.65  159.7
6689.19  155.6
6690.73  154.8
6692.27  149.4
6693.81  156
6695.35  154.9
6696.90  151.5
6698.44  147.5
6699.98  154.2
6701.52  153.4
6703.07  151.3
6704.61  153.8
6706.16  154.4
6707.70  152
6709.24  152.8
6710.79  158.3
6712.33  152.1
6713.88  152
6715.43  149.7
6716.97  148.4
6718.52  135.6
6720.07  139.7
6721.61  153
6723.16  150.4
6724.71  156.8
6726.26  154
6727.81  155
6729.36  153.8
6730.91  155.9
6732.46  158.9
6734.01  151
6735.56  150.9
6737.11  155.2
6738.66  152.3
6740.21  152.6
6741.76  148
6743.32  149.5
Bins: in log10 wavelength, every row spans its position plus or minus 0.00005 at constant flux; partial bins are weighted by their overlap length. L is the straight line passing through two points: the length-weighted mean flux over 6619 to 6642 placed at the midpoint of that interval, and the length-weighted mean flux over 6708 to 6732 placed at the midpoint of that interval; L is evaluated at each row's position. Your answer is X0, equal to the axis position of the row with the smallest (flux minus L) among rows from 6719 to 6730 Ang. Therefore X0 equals 6720.07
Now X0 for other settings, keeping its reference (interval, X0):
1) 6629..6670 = 6635.50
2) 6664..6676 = 6664.59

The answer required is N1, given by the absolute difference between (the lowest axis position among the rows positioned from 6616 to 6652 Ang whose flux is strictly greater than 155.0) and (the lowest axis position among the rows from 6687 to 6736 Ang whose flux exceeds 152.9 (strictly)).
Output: 70.5 Ang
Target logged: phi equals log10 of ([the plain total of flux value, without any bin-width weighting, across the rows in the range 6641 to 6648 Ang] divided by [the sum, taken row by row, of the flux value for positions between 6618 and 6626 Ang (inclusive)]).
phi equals -0.0062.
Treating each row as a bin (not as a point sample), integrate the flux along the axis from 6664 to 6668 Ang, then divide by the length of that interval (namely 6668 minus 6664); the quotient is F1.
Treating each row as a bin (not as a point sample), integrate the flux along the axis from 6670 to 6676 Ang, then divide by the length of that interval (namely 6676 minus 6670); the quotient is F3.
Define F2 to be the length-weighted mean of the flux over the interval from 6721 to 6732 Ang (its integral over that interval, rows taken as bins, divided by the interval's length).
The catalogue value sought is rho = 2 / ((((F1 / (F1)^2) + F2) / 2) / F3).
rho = 4.06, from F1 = 150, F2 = 154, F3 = 156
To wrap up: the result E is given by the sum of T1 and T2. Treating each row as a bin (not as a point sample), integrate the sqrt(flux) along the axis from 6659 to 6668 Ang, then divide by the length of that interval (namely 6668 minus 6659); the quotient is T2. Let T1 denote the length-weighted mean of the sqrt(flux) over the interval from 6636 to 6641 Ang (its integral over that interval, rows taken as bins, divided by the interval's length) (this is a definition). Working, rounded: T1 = 12.5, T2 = 12.4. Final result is 24.87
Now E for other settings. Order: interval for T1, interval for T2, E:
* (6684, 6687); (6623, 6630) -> 24.91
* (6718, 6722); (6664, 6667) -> 24.14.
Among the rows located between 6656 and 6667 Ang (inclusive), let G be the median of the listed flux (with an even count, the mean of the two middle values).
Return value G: 155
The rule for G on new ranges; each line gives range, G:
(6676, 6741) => 153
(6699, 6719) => 152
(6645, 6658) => 157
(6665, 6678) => 155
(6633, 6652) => 157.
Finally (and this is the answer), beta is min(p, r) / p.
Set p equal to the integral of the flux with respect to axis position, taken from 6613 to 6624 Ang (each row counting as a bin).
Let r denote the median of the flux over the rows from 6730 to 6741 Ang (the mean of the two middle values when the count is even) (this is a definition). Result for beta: 0.09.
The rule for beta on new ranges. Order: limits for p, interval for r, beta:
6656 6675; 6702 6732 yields 0.05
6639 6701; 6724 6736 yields 0.02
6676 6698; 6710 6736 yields 0.05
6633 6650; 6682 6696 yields 0.06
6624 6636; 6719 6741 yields 0.08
